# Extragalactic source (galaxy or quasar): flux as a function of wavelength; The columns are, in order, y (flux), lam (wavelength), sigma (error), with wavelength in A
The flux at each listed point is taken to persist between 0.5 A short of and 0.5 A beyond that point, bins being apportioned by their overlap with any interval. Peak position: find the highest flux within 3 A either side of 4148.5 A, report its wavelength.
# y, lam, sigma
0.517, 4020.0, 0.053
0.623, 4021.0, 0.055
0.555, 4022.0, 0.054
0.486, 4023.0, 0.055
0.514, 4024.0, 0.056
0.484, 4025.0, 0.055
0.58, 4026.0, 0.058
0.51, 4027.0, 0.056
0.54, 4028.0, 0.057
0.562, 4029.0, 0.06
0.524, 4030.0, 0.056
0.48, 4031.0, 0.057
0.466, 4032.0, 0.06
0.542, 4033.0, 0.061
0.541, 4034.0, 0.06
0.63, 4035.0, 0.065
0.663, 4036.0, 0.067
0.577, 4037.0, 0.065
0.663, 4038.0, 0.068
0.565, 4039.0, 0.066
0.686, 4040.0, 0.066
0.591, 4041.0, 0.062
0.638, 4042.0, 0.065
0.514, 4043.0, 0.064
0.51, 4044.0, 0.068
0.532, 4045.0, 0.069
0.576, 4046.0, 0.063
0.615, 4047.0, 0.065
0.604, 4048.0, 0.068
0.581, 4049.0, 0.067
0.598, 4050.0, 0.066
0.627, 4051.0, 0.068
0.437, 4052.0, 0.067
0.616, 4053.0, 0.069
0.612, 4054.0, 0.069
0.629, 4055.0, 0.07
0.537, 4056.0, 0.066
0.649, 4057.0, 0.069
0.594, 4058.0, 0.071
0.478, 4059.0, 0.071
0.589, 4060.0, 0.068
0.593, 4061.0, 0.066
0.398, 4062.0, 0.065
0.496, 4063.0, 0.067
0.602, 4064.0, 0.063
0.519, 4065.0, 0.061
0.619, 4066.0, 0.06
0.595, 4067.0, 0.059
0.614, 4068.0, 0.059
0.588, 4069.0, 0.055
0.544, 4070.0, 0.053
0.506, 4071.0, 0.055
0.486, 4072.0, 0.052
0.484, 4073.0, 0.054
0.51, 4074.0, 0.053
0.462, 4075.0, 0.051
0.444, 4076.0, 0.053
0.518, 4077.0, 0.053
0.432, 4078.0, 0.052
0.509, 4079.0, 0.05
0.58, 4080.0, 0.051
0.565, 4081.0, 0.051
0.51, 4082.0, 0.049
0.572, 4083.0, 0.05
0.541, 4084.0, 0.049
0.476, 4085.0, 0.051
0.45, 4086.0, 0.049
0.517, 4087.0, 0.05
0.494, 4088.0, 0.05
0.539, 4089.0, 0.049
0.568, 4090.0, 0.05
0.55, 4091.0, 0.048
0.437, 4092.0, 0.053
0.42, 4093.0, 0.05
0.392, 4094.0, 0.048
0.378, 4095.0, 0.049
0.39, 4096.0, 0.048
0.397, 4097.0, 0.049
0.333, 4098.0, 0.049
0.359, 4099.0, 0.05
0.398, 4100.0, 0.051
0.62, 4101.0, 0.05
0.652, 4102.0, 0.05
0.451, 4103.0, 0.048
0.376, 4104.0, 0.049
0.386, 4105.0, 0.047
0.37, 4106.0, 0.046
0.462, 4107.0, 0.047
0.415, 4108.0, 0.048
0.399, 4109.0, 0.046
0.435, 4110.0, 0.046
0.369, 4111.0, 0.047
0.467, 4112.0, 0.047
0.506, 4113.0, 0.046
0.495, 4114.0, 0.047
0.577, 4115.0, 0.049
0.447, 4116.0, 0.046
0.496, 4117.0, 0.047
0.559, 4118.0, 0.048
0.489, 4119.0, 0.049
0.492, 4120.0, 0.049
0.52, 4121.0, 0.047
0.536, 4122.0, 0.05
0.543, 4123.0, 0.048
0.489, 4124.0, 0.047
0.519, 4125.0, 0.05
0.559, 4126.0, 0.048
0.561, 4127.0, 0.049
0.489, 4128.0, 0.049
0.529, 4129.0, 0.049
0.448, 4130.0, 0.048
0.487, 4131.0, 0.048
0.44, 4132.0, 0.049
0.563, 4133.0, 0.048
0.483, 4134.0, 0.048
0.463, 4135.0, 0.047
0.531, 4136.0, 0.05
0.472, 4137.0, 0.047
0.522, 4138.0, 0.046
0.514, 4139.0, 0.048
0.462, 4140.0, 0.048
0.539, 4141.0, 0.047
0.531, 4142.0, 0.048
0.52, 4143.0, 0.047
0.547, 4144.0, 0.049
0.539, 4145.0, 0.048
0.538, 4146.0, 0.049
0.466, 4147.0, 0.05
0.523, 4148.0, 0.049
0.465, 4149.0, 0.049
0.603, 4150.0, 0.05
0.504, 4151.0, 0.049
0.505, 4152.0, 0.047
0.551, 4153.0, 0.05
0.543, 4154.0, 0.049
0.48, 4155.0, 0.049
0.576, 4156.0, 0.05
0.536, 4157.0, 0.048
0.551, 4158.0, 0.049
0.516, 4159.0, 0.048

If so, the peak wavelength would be 4150.0 A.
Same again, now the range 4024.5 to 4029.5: 4026.0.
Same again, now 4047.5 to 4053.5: 4051.0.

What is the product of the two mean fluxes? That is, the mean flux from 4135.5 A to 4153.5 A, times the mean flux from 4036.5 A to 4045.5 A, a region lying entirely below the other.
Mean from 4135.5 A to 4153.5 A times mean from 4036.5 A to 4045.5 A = 0.304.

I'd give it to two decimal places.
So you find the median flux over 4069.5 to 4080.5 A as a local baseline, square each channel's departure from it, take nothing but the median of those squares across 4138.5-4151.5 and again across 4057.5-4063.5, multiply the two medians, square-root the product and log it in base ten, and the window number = -2.55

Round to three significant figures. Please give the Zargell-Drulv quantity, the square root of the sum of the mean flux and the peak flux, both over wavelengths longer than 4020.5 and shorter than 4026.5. 1.08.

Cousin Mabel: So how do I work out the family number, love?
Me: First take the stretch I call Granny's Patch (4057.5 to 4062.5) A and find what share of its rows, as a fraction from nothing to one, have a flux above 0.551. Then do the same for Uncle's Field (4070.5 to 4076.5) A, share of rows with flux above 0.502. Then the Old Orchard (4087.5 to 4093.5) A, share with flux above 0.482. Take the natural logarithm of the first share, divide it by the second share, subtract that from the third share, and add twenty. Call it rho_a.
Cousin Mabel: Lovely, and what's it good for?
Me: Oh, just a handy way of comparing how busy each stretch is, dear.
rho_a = 22.2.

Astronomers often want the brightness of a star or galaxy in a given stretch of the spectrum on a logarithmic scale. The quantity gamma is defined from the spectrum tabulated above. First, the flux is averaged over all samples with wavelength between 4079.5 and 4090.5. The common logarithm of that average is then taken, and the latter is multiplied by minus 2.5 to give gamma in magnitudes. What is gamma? 0.693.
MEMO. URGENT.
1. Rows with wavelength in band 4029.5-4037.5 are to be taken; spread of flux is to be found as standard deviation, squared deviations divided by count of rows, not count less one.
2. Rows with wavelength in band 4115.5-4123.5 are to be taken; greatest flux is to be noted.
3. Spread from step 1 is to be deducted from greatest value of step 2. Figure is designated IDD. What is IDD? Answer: 0.50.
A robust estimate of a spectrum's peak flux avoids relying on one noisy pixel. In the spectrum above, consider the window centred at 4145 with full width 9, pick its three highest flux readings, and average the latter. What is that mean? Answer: 0.54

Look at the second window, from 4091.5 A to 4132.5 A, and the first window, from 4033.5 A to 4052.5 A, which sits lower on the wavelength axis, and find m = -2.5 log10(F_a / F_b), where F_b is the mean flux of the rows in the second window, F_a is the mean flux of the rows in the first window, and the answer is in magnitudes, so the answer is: -0.25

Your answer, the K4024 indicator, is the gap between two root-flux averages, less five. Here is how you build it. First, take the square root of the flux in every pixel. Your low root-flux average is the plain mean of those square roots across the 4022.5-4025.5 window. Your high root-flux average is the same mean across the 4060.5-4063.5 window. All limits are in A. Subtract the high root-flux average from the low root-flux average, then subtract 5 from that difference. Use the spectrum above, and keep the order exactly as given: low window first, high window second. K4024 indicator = -5.00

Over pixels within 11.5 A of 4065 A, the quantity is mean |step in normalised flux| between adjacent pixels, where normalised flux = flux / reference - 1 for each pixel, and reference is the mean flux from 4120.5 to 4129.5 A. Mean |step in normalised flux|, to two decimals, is 0.12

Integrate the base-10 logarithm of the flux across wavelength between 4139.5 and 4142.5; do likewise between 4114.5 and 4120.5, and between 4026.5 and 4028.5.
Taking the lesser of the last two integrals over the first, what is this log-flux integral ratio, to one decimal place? 2.0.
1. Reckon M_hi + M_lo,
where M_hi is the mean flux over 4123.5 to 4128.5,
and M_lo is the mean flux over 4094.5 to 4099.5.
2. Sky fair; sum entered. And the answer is 0.89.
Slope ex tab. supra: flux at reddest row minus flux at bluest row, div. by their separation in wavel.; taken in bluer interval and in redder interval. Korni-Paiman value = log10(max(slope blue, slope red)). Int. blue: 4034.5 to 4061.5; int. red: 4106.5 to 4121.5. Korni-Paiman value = -2.4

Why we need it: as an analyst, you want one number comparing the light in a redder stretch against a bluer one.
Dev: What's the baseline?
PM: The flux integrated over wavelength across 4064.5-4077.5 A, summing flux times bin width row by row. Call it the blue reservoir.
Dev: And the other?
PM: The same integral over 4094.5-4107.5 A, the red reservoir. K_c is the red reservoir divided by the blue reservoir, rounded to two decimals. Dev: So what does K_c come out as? 0.81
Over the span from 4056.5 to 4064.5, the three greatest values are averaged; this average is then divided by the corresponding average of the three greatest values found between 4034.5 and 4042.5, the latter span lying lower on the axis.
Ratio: 0.92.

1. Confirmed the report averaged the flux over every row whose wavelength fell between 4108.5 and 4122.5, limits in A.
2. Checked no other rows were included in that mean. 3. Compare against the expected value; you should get 0.48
